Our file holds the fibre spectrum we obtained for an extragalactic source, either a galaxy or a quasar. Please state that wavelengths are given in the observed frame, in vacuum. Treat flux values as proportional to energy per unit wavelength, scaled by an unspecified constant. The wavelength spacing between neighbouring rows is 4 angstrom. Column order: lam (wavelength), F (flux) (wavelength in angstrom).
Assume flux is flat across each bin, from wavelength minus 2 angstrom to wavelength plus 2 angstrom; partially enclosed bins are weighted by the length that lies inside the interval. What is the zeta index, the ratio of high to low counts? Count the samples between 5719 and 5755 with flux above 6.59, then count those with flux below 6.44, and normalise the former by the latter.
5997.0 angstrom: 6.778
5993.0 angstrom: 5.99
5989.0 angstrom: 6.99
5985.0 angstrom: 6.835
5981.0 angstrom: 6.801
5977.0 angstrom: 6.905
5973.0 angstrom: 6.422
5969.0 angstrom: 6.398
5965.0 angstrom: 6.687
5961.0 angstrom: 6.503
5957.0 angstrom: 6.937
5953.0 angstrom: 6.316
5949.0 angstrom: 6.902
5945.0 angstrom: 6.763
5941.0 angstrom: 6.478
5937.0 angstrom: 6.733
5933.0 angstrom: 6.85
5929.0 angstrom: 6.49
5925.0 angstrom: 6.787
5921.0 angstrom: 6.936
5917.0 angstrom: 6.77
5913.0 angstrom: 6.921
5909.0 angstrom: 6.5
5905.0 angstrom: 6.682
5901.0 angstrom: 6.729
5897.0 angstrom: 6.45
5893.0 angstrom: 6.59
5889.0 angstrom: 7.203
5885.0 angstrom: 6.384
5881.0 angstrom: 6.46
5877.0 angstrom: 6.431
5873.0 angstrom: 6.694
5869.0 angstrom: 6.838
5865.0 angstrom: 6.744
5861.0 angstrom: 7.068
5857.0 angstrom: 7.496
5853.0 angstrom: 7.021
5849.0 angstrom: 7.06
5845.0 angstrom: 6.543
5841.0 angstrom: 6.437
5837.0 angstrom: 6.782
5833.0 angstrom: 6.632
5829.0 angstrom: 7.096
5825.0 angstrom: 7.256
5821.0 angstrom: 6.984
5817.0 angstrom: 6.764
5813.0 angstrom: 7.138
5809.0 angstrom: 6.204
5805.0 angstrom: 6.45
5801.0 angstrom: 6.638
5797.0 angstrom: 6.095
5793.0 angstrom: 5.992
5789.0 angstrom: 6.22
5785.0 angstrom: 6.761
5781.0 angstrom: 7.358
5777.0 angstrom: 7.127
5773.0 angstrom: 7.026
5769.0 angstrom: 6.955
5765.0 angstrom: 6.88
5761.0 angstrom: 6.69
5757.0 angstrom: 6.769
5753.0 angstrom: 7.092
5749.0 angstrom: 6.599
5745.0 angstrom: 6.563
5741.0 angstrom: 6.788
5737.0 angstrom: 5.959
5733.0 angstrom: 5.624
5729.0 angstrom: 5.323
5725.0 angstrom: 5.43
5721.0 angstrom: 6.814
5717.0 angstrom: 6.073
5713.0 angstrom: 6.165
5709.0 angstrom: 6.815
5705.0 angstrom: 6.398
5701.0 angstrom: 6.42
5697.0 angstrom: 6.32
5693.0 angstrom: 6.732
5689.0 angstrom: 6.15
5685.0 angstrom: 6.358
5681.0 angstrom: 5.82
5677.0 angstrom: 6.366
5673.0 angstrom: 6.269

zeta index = 1.00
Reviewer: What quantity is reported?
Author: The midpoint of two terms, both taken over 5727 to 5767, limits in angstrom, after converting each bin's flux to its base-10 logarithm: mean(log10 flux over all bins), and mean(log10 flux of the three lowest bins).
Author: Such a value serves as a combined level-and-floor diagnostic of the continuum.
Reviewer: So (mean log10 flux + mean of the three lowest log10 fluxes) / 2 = 0.778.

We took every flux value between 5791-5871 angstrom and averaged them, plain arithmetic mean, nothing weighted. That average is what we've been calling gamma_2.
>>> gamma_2 6.76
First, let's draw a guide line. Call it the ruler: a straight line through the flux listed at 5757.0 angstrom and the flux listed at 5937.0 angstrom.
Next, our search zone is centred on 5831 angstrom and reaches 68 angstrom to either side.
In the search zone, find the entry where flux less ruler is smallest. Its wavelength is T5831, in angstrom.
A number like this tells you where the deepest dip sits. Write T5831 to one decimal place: 5793.0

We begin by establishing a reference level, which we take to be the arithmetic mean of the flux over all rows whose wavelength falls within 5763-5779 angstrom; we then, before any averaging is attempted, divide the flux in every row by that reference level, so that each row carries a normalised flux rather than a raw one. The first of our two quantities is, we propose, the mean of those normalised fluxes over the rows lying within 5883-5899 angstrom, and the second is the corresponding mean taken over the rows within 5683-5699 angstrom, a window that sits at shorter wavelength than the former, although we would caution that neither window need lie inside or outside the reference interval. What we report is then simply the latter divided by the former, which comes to 0.96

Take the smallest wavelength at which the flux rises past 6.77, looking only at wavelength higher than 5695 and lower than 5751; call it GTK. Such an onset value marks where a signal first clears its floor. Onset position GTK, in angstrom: 5709.0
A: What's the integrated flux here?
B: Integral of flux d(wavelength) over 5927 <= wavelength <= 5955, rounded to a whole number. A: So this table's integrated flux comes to 186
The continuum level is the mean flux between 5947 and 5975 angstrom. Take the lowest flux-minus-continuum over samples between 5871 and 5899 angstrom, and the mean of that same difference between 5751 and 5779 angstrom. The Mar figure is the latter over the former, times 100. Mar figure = -161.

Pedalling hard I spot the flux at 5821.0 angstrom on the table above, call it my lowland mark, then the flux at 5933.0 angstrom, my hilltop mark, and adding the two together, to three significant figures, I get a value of 13.8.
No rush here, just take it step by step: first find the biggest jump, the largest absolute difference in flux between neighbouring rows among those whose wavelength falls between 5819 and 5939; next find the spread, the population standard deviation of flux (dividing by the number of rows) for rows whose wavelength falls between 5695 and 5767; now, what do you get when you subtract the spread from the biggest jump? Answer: 0.3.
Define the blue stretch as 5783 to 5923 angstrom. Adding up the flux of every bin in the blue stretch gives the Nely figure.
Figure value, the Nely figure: 235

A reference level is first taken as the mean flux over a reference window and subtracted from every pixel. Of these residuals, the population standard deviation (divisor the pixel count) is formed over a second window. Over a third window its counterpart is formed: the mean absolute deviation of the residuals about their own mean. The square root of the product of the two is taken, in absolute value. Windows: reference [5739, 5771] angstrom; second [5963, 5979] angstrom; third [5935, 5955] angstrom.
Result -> 0.20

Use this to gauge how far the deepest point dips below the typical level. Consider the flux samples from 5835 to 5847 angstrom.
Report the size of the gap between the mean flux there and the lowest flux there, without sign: 0.15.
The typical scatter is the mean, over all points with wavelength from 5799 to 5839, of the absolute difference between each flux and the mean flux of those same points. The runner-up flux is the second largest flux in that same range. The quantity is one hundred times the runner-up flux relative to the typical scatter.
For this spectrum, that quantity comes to 2753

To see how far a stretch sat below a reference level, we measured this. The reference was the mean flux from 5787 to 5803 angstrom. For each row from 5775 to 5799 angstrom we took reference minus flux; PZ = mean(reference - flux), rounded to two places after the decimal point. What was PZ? -0.36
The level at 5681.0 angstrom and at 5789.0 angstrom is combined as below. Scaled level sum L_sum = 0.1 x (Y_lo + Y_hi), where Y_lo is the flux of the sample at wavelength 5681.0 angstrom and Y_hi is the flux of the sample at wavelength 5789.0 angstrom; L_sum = 1.20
